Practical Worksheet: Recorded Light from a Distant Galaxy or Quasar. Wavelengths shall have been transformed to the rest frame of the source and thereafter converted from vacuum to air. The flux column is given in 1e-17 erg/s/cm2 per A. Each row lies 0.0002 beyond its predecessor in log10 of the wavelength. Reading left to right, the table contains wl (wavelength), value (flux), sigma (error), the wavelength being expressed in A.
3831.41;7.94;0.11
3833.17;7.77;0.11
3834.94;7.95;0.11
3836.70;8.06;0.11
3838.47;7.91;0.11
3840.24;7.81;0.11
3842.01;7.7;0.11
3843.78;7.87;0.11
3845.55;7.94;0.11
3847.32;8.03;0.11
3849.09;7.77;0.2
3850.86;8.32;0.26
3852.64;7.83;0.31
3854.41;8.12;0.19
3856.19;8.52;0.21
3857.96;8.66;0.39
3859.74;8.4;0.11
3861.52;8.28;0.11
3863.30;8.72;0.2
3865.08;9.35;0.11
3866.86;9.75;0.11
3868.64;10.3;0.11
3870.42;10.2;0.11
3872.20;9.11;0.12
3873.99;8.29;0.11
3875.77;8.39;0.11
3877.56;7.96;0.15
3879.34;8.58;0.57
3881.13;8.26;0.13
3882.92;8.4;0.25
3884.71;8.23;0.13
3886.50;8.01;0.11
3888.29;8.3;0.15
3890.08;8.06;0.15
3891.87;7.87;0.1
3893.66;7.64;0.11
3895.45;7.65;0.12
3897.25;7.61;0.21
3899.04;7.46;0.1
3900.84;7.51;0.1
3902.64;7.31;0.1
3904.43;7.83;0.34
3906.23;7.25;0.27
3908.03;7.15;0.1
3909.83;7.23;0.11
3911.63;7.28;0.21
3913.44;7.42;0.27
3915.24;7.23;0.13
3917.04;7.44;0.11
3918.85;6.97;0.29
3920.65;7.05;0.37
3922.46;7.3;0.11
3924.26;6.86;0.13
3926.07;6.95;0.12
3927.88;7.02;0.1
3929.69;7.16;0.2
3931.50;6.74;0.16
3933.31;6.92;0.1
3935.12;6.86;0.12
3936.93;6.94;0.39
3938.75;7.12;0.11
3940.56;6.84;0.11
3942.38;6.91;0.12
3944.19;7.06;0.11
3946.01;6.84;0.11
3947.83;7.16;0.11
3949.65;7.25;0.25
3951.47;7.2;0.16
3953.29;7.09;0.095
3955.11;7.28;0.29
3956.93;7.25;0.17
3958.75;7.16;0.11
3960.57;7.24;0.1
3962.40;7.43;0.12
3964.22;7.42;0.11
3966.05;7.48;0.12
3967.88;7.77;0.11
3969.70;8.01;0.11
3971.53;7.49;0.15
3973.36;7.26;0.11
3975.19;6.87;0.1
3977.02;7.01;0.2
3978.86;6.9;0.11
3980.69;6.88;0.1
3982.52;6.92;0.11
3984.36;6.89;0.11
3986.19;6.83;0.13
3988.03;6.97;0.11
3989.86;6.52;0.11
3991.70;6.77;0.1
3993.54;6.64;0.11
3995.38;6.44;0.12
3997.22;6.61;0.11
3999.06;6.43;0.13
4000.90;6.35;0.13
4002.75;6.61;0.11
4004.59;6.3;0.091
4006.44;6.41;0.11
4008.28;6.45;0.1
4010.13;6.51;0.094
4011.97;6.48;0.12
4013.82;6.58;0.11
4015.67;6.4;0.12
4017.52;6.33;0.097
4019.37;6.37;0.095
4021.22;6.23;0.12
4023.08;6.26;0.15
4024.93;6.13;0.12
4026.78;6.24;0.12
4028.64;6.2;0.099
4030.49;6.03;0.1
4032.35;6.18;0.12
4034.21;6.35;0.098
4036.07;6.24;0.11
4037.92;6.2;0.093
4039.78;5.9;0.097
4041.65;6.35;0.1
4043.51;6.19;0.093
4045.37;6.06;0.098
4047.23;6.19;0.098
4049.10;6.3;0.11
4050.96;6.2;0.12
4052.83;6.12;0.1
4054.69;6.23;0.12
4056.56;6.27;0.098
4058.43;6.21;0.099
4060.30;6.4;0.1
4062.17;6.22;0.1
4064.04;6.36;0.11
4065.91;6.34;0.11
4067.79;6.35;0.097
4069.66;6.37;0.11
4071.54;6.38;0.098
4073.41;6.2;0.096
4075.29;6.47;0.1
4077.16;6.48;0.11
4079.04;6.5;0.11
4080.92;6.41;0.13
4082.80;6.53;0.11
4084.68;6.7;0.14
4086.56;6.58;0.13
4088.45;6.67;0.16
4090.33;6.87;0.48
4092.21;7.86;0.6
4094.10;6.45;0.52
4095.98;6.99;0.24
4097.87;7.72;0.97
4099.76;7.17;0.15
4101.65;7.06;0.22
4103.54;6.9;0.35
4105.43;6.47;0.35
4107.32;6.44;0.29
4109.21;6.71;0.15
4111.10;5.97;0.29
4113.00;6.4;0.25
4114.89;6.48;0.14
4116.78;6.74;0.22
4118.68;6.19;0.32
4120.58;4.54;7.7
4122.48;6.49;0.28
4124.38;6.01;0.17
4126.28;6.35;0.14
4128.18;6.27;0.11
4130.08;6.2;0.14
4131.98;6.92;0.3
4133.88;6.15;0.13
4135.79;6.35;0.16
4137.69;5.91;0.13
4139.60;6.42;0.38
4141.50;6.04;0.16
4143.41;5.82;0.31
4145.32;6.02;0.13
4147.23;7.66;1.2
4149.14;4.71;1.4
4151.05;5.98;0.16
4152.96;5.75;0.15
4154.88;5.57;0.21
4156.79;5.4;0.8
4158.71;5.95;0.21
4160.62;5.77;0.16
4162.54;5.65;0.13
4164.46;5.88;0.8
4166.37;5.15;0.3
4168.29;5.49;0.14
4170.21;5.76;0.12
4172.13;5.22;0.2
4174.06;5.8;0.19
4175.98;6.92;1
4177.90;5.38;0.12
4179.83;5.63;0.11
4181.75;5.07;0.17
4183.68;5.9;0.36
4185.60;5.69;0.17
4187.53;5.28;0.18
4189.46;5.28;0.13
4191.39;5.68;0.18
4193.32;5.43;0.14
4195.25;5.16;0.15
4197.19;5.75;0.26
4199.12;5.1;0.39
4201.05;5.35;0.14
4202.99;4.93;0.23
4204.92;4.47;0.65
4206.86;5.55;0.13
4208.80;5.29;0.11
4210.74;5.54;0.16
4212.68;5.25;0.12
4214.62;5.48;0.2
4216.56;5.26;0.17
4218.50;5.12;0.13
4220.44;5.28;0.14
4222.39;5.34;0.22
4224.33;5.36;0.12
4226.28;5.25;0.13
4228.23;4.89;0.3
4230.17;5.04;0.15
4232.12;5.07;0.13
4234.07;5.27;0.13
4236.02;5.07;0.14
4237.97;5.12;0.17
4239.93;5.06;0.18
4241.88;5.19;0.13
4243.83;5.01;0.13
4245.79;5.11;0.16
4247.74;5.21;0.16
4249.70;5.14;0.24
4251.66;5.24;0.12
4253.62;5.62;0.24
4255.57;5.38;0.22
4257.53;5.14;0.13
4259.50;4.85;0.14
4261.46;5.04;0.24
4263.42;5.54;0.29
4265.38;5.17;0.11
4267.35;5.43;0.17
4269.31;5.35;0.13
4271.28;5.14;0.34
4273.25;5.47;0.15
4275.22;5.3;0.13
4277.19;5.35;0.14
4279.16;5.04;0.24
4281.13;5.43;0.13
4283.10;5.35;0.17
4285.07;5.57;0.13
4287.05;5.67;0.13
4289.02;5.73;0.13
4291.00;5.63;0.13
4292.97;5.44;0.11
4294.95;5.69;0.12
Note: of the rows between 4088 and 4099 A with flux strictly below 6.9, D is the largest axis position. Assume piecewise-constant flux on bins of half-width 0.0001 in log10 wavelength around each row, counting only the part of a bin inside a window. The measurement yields 4094.10 A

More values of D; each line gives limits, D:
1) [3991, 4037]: 4036.07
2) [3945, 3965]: 3946.01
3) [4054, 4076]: 4075.29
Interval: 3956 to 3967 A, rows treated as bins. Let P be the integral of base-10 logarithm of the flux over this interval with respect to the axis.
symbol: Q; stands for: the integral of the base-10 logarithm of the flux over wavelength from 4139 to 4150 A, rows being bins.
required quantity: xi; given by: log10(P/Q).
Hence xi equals 0.04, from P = 9.52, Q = 8.6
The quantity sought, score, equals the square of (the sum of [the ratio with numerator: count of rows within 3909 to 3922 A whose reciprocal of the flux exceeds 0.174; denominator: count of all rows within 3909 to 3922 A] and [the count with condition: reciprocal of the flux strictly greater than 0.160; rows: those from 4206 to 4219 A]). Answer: 49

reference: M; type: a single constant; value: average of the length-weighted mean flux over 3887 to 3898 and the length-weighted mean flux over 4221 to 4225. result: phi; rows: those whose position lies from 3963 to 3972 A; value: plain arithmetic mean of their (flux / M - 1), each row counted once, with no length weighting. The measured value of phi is 0.16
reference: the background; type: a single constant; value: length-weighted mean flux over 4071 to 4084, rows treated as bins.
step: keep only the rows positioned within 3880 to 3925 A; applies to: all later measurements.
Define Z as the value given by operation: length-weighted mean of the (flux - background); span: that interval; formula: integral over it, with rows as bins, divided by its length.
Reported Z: 1.15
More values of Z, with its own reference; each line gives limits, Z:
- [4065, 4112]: 0.23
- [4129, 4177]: -0.50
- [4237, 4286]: -1.18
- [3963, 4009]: 0.46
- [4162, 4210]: -0.96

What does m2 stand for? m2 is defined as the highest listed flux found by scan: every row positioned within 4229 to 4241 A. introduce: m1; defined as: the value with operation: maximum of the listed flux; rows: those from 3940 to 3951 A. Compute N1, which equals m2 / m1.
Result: 0.7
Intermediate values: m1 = 7.25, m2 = 5.27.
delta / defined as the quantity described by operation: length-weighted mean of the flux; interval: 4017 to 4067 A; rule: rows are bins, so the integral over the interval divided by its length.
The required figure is 6.2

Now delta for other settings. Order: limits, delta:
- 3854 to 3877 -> 8.9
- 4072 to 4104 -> 6.8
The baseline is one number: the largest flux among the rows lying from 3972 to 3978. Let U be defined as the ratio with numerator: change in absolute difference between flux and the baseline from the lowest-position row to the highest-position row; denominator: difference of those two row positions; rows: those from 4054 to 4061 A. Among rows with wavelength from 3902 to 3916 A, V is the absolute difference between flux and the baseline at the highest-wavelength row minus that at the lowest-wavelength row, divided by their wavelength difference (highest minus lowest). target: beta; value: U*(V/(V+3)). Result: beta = 0.0000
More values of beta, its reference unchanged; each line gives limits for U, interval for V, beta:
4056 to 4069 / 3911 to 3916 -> 0.0000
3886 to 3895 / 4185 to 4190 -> -0.0018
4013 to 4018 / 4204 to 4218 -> -0.0016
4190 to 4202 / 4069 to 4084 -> -0.0001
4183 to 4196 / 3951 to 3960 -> 0.0001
